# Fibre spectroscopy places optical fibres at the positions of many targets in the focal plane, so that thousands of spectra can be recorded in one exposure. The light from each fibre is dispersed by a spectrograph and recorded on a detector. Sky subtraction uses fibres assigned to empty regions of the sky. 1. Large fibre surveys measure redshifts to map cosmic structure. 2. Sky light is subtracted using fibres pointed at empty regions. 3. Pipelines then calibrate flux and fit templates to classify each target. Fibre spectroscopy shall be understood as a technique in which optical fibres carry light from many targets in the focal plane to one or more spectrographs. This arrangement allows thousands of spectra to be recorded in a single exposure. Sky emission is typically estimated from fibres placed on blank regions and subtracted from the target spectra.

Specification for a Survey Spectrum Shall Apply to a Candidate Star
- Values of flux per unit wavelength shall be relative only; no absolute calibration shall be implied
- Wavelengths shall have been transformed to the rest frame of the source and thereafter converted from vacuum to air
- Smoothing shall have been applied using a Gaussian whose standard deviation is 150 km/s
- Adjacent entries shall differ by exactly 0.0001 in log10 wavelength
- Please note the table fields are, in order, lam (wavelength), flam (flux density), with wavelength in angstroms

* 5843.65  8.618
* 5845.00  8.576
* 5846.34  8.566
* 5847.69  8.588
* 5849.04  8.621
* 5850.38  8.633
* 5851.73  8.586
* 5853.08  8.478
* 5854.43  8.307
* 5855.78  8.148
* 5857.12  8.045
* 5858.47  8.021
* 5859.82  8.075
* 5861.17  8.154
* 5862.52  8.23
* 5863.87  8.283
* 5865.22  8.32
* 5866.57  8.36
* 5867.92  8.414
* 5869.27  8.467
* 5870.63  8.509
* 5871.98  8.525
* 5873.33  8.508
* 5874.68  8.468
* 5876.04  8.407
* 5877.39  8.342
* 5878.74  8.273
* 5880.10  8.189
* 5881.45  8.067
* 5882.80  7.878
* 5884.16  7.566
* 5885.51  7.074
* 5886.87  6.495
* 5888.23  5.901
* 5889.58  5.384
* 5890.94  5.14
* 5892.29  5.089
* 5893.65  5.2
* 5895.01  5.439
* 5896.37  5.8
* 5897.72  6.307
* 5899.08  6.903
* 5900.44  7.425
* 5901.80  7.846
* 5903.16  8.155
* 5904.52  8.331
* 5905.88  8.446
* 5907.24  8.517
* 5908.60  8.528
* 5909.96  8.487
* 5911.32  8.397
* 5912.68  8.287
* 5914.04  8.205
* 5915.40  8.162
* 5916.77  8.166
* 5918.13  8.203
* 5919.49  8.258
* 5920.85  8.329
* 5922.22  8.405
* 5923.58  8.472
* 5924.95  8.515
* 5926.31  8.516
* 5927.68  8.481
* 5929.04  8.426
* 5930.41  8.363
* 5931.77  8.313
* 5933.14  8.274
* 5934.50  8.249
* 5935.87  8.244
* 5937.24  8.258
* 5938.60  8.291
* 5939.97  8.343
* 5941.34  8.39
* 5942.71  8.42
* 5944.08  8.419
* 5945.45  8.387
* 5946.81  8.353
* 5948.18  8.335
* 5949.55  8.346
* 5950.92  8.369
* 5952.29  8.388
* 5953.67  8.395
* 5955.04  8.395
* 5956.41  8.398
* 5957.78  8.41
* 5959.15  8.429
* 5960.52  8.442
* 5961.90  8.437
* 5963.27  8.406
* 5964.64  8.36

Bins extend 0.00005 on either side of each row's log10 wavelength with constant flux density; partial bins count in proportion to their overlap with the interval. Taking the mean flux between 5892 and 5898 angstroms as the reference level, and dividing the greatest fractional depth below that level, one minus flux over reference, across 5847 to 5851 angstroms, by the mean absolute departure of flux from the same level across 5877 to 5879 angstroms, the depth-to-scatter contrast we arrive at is -0.198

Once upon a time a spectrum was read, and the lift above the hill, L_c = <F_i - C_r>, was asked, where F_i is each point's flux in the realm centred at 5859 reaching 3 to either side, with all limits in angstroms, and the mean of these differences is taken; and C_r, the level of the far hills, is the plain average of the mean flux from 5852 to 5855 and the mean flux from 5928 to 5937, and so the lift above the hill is -0.28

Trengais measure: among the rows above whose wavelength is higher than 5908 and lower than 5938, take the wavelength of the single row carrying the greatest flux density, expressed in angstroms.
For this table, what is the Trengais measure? 5908.60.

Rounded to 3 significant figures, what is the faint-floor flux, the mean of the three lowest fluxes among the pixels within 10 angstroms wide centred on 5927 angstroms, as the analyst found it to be 8.36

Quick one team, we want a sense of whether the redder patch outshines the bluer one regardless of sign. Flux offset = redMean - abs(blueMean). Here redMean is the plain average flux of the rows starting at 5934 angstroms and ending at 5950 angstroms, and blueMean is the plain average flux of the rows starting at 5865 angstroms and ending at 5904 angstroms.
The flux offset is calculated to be 1.0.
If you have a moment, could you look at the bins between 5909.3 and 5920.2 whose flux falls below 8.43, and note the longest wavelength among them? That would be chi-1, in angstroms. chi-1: 5919.49 angstroms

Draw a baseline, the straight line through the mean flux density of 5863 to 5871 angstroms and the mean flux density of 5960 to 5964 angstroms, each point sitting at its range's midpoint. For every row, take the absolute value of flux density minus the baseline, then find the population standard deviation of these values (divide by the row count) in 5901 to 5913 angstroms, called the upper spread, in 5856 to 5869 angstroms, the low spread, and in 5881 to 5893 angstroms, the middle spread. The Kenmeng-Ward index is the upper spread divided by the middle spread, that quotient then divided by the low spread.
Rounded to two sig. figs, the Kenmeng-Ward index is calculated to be 1.1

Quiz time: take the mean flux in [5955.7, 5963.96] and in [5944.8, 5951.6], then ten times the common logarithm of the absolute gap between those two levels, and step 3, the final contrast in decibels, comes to -12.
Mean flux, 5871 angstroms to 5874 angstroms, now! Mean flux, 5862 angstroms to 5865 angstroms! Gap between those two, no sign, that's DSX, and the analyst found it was 0.26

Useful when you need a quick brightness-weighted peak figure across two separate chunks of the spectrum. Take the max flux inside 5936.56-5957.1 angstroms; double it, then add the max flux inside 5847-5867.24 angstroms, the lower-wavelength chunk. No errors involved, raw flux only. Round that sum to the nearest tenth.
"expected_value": 25.5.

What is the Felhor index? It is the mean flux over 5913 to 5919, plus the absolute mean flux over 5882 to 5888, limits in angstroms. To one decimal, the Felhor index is 15.4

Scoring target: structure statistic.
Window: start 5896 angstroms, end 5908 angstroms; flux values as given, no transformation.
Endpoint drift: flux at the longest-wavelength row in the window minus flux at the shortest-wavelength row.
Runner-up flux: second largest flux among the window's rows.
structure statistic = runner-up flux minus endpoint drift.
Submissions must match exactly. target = 5.7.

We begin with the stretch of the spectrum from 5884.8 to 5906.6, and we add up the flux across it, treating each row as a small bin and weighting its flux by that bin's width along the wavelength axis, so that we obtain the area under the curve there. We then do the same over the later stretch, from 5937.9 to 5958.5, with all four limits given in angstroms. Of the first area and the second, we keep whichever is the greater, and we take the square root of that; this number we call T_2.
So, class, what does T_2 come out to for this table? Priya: 13.1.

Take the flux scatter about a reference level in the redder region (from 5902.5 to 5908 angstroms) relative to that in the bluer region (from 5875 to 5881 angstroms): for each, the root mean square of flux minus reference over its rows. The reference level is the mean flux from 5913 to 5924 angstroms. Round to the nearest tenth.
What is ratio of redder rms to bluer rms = 1.9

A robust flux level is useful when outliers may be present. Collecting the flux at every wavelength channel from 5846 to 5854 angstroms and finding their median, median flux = 8.6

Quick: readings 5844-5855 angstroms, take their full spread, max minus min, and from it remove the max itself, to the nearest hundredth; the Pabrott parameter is -8.31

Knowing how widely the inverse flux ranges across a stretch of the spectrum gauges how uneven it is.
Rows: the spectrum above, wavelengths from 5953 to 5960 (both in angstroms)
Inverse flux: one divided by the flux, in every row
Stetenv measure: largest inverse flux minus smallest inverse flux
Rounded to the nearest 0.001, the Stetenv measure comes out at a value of 0.000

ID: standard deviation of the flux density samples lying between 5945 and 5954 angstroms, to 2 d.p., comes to 0.02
